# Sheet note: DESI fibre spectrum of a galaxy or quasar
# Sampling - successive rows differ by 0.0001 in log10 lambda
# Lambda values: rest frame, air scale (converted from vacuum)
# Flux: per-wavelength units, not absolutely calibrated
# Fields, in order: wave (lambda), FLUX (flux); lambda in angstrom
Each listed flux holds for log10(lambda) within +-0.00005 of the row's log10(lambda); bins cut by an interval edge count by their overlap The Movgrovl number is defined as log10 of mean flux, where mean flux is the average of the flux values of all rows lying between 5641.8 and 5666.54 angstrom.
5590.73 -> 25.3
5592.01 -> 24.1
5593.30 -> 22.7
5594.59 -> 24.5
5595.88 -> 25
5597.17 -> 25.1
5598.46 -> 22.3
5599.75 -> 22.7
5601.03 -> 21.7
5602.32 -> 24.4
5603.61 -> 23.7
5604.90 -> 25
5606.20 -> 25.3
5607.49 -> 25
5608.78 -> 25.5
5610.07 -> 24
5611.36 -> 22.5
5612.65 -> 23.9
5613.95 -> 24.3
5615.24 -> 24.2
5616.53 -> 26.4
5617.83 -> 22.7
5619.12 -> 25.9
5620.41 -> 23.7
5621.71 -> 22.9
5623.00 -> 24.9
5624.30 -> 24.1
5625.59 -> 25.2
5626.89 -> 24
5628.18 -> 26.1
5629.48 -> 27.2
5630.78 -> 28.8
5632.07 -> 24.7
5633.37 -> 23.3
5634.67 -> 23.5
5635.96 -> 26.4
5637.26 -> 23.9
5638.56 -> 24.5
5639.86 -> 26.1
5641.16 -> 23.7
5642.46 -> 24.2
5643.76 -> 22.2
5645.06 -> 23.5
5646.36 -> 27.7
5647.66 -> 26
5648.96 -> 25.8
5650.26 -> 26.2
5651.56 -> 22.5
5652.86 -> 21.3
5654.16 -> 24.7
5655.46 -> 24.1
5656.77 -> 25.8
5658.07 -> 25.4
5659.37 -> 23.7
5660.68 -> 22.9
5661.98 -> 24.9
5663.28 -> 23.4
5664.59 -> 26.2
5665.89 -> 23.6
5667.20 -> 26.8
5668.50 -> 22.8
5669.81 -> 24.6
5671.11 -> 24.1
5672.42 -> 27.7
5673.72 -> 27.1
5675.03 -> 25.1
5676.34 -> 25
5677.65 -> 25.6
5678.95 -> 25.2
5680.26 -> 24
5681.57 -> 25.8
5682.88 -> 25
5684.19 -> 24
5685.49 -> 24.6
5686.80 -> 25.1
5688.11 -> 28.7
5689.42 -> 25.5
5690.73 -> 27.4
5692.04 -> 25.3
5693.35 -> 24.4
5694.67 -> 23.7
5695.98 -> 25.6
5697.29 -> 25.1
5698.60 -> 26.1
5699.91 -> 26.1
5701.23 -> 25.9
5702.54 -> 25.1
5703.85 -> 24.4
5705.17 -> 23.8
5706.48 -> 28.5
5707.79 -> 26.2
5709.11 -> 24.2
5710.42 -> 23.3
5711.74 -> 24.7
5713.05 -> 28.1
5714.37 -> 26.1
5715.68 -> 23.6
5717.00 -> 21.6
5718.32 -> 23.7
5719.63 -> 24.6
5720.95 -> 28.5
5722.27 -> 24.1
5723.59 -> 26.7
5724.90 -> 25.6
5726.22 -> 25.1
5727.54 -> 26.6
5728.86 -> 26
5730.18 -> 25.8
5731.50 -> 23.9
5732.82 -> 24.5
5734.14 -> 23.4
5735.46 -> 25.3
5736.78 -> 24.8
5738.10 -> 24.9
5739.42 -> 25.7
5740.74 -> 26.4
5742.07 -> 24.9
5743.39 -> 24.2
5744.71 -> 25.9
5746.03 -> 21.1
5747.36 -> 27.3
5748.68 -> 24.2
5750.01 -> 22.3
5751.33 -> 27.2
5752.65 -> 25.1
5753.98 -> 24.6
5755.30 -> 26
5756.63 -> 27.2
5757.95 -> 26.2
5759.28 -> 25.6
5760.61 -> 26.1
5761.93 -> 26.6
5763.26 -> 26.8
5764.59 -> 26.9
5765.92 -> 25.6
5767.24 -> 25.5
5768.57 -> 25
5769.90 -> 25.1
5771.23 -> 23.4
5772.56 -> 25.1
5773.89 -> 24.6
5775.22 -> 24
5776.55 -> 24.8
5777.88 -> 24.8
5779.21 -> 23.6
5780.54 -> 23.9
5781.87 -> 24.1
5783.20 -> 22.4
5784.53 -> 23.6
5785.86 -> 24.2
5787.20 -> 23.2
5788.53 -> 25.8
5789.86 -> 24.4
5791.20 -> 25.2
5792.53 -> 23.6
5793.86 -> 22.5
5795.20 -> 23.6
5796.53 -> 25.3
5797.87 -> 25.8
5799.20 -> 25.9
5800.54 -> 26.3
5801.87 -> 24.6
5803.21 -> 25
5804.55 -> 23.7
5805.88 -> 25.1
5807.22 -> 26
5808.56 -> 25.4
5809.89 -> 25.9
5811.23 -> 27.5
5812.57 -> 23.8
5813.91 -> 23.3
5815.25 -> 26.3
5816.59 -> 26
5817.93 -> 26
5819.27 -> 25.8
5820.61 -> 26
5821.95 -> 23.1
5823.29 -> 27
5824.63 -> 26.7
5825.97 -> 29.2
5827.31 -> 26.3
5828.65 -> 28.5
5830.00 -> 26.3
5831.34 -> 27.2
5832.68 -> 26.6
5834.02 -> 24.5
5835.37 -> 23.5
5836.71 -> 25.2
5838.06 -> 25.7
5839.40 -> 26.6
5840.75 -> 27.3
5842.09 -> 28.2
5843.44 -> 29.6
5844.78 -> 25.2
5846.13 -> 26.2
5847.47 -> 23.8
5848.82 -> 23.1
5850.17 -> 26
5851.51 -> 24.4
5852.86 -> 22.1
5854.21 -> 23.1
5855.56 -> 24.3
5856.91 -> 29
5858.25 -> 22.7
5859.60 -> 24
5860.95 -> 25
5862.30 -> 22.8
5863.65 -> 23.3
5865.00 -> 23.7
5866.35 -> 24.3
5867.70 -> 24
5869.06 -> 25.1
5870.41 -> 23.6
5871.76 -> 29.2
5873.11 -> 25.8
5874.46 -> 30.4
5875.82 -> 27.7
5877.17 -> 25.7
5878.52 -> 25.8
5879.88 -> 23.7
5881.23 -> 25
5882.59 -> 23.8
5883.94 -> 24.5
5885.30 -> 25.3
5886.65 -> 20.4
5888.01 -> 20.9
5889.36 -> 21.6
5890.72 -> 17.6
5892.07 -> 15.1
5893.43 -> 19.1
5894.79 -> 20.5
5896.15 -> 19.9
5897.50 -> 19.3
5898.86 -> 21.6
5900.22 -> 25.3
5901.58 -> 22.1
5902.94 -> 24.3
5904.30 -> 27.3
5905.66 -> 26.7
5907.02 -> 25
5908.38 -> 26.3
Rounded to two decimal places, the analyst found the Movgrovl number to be 1.39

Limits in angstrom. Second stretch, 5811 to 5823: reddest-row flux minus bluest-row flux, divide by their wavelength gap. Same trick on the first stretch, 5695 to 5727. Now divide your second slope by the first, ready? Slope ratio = 25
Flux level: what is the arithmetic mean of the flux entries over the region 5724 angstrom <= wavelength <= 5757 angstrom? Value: 25.1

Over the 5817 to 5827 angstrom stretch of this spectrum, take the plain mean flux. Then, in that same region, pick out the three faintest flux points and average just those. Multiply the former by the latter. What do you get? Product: 656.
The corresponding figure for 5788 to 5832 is 587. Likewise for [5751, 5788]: 576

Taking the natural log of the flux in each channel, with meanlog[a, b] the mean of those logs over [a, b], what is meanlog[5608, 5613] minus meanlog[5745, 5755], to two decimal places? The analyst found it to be -0.02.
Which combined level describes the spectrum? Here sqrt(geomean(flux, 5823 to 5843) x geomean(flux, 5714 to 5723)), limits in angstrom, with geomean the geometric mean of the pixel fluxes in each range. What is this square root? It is 25.5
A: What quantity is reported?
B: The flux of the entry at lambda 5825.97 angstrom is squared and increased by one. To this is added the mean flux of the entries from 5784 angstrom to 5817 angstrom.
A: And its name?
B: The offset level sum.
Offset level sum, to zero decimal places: 879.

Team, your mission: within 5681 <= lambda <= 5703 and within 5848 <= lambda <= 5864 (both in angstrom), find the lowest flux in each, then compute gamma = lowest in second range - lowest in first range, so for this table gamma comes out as -1.6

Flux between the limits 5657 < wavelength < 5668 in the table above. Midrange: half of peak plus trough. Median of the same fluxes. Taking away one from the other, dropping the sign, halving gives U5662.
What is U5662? 0.3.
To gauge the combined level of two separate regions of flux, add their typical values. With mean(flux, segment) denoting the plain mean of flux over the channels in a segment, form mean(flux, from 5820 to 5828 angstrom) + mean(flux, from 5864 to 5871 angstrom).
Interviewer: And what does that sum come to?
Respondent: 50.5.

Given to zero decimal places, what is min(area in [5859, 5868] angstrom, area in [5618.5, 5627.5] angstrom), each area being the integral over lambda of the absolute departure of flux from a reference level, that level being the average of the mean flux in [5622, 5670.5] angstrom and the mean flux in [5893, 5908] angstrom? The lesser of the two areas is 5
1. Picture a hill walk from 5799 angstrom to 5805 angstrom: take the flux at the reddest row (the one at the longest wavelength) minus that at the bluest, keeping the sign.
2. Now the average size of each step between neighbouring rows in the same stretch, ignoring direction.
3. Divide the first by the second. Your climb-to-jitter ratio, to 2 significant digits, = -2.3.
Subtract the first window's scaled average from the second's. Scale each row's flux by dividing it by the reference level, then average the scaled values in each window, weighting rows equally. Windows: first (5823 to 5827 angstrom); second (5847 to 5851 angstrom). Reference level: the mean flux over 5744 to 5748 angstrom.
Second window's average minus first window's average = -0.13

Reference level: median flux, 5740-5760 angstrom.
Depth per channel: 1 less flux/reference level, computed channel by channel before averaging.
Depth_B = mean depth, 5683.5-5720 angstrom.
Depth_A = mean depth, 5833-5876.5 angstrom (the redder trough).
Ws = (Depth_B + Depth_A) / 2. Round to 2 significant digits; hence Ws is 0.014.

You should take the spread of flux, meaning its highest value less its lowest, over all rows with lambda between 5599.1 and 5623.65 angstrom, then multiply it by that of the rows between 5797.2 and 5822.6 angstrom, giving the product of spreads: 21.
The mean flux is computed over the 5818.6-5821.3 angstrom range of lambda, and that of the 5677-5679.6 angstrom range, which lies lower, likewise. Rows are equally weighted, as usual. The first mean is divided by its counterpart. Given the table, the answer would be 1.02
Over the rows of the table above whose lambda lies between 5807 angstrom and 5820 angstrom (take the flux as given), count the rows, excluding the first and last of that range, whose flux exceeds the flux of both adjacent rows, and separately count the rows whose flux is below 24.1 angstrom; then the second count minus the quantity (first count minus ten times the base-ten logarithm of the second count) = 3.0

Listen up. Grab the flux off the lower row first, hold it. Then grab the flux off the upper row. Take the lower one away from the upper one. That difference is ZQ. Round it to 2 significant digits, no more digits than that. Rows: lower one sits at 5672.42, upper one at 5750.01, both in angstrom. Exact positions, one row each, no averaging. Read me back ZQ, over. -5.4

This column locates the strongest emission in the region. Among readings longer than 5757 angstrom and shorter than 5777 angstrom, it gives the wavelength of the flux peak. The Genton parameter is 5764.59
